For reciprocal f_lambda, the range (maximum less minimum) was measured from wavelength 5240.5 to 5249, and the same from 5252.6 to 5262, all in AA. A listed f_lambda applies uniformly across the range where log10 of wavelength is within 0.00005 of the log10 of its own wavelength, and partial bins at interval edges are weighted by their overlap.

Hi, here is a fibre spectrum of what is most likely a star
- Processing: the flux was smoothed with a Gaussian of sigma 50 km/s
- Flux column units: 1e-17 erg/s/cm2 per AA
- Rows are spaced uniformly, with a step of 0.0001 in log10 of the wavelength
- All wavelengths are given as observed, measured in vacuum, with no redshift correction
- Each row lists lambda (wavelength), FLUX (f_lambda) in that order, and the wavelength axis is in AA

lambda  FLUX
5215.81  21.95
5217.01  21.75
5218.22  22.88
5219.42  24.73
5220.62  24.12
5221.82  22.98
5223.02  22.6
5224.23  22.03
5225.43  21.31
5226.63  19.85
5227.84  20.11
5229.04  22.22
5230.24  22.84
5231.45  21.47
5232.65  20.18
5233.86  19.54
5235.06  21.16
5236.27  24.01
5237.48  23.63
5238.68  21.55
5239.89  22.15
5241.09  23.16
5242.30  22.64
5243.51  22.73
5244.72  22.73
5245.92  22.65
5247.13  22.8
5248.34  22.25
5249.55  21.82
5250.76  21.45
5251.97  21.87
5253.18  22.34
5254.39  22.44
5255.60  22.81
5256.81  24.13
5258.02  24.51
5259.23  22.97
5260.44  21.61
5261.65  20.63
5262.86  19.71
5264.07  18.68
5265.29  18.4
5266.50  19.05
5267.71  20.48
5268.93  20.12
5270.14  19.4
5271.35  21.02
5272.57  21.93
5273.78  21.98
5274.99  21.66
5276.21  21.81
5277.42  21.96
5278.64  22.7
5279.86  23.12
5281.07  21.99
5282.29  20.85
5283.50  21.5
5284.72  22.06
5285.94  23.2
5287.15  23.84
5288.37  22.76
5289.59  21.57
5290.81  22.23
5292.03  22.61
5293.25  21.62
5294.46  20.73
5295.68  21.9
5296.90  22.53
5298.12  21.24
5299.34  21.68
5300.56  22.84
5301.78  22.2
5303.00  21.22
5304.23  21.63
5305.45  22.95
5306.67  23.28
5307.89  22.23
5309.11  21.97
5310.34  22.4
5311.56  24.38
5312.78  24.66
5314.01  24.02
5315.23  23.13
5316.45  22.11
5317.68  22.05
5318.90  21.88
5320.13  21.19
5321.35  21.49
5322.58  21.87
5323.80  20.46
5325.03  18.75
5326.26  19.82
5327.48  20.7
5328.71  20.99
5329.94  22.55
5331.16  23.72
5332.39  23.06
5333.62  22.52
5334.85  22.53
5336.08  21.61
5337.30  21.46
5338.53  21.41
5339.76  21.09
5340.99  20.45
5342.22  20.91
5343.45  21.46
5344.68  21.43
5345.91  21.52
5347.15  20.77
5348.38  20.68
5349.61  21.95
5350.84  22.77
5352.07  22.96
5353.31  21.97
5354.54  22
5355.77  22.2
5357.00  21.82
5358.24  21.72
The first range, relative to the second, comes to 0.2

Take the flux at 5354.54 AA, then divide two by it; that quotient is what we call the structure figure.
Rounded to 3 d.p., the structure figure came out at 0.091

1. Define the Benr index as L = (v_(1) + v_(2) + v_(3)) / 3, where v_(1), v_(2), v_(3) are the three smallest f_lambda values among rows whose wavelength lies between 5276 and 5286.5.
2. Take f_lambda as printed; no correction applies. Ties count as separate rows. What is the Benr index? 21.4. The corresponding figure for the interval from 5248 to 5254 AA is 21.7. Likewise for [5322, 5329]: 19.7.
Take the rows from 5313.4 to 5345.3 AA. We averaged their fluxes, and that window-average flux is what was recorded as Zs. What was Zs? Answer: 21.6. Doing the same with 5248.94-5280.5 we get 21.5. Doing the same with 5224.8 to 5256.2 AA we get 22.0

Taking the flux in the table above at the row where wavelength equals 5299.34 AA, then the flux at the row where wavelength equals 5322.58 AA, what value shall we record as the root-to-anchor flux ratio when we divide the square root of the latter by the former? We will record 0.216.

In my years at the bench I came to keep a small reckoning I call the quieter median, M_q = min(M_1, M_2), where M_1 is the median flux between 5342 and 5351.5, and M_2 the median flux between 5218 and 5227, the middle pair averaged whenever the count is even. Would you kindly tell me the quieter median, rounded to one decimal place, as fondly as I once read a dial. 21.4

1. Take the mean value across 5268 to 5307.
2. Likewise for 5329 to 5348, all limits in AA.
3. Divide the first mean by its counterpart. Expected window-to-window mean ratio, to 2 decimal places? 1.01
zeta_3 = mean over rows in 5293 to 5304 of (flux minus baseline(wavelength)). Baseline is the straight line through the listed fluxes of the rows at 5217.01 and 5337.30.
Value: 0.2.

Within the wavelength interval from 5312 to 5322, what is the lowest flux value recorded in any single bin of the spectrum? 21.19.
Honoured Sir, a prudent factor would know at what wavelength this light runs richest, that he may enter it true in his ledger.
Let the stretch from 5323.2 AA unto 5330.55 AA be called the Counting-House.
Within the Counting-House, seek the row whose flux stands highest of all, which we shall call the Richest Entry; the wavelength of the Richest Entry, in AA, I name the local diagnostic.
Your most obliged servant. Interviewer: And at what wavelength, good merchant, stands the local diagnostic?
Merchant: 5329.94 AA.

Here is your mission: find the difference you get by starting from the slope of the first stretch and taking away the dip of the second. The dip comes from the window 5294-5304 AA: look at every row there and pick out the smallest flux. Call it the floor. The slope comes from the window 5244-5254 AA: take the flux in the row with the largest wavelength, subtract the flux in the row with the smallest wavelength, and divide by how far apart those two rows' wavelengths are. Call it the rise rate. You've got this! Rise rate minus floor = -20.8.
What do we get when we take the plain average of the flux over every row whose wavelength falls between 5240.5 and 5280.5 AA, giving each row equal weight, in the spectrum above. 21.7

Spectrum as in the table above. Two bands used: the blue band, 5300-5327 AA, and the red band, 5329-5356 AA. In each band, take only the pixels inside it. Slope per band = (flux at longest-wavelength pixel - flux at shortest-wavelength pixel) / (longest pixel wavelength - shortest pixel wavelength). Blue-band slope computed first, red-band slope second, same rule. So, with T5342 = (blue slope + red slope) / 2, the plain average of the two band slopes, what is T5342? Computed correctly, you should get -0.066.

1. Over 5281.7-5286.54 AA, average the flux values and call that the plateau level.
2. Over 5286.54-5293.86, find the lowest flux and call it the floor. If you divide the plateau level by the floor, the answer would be 1.02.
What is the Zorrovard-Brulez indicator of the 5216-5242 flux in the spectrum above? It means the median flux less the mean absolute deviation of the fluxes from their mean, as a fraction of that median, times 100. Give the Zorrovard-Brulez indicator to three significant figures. 94.8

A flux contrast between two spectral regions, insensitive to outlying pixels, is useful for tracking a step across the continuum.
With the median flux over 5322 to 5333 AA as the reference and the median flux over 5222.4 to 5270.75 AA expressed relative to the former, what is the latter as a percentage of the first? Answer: 105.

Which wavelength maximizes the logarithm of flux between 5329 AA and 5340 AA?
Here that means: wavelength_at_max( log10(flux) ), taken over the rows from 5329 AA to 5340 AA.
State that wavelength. 5331.16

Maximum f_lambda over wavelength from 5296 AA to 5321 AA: 24.66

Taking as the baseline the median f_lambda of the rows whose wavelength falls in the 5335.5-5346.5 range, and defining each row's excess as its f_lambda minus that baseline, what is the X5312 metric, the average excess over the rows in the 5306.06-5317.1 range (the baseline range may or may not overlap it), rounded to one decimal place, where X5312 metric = 1.7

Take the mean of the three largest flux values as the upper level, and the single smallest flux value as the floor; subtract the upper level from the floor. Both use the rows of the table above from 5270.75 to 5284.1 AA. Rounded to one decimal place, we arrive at -1.8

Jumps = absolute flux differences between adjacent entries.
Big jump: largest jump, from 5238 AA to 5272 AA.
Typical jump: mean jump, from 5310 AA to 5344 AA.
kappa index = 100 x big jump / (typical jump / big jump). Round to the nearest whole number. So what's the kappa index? 377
